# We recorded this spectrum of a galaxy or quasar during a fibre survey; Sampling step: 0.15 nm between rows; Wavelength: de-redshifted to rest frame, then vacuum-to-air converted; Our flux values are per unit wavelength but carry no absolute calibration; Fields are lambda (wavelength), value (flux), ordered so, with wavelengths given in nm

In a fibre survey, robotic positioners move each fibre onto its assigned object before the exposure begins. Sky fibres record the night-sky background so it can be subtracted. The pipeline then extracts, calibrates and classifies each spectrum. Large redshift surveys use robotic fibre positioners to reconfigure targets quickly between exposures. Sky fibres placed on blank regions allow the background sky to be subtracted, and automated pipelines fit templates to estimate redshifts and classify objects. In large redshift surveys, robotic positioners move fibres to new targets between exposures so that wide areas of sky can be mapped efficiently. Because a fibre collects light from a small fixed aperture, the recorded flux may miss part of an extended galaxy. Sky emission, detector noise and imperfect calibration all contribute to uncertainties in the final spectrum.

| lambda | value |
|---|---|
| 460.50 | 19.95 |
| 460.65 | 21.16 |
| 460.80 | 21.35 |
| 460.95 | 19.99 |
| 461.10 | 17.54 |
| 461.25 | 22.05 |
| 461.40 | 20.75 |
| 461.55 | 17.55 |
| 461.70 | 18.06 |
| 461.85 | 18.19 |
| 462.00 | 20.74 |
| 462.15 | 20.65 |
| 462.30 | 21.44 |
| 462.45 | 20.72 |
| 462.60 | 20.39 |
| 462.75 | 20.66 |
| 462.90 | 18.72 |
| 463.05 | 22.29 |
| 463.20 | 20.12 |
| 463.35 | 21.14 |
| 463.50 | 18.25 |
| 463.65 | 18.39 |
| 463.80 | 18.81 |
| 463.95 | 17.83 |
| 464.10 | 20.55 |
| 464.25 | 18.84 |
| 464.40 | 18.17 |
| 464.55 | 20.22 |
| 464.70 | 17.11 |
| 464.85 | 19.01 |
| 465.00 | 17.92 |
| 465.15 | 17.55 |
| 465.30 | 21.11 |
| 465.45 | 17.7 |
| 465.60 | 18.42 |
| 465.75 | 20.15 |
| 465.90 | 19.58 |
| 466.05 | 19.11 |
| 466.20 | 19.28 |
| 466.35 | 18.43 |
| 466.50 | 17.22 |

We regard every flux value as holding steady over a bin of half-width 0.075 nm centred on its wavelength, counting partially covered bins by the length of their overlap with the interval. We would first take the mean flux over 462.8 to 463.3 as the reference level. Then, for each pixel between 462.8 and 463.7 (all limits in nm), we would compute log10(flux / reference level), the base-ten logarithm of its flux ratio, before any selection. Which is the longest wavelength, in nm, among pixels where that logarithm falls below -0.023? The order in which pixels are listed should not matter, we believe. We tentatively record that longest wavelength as 463.65 nm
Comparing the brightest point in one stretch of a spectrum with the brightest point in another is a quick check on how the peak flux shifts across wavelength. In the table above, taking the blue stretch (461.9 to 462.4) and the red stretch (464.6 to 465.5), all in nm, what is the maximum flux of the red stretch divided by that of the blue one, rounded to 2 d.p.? 0.98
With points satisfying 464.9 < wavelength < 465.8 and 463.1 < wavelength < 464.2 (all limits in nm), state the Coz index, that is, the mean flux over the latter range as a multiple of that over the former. 1.03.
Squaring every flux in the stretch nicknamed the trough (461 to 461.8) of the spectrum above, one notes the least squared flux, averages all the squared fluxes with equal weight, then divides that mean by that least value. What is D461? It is 1.21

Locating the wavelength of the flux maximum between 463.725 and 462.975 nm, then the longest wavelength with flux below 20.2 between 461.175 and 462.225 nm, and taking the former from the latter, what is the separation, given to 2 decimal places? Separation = -1.20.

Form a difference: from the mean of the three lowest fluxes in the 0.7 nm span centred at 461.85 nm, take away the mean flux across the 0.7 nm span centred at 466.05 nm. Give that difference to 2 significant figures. -1.4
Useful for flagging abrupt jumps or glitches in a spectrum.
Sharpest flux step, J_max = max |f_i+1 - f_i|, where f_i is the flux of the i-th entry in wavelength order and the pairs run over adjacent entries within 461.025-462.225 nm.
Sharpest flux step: 4.51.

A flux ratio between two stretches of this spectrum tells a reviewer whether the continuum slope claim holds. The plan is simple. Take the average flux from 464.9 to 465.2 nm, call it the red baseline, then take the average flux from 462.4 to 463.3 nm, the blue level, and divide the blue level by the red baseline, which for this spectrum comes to 1.15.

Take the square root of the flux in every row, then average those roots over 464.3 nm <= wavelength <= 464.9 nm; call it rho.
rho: 4.31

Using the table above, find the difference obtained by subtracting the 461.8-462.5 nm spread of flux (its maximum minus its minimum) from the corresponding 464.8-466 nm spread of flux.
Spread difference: 0.3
